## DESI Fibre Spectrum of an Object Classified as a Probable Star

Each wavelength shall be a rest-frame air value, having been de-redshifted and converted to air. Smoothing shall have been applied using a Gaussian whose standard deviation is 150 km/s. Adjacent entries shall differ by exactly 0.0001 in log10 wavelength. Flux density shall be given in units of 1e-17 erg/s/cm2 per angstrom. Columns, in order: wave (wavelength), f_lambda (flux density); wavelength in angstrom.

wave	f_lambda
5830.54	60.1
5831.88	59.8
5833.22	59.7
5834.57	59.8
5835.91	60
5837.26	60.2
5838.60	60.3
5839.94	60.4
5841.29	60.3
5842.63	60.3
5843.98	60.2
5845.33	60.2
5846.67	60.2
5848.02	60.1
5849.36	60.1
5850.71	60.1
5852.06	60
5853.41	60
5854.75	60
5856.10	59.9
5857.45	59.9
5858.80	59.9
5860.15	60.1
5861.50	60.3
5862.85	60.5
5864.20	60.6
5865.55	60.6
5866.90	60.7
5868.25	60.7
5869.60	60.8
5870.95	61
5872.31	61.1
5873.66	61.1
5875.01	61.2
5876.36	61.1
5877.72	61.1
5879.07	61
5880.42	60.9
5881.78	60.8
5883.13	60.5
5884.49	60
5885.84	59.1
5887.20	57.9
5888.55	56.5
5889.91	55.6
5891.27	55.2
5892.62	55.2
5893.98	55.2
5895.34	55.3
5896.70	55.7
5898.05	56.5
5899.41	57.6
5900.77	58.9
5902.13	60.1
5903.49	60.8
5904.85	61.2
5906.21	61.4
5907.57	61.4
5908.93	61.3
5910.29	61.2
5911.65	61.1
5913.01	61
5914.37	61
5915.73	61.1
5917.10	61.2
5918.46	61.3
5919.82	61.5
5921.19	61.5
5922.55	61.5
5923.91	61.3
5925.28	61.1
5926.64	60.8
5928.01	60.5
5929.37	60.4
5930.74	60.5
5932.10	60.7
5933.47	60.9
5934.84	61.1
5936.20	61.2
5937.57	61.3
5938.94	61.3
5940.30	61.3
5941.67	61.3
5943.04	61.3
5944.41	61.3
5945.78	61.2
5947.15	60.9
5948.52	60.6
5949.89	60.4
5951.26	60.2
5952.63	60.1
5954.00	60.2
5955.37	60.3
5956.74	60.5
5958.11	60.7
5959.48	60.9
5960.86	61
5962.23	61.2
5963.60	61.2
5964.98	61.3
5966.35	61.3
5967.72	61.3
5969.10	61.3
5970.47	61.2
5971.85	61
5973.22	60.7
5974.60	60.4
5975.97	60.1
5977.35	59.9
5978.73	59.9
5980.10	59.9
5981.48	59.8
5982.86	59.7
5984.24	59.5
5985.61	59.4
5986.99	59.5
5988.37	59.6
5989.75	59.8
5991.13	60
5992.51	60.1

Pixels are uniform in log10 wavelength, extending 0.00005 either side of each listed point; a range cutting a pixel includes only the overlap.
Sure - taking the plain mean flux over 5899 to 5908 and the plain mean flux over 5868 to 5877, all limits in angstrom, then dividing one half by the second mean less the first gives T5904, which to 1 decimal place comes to 0.6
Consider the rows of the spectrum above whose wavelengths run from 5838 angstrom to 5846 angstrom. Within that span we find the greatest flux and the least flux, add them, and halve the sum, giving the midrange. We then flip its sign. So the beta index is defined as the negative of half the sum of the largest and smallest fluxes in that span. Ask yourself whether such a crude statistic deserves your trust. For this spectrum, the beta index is -60.3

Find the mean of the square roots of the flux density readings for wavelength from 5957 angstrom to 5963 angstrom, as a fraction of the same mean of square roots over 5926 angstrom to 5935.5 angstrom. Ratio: 1.00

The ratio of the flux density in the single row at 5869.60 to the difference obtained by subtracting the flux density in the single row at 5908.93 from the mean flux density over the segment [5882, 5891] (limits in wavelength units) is -20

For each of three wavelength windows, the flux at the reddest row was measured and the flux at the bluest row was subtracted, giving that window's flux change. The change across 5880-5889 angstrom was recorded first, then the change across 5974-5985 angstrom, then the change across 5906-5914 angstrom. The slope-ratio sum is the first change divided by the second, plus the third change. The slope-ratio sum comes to 4.5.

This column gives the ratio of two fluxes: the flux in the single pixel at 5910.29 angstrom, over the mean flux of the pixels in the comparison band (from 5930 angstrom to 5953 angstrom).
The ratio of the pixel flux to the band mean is 1.00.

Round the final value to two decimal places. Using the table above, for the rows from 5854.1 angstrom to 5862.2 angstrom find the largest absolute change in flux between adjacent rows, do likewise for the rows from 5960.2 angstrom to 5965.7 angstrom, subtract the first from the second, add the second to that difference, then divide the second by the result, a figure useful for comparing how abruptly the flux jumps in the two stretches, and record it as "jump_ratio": 1.00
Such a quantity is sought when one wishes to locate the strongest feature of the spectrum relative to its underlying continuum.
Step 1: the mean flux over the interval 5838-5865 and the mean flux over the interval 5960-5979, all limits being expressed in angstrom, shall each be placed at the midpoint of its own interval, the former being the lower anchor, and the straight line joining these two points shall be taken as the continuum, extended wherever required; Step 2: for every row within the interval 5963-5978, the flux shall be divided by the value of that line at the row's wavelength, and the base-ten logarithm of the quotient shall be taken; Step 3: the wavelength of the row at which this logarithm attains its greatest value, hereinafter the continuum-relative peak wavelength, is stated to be 5964.98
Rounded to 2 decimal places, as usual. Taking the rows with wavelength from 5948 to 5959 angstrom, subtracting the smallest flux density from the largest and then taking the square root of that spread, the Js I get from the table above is 0.77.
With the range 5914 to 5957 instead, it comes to 1.18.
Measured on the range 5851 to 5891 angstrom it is 2.37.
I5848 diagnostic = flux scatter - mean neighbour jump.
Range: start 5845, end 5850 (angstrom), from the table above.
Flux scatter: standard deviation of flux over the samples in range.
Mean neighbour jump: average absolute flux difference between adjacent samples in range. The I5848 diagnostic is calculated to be 0.02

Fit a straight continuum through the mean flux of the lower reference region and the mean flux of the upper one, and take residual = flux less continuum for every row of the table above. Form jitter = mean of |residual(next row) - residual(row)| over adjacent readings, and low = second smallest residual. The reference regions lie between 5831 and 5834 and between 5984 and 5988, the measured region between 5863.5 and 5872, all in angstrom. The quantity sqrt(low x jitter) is 0.27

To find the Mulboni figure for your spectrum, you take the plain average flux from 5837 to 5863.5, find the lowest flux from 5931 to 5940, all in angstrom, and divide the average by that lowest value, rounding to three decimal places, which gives 0.991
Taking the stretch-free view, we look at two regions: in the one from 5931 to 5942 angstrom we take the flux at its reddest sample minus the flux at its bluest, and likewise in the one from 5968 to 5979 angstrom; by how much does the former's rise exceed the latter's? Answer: 2.0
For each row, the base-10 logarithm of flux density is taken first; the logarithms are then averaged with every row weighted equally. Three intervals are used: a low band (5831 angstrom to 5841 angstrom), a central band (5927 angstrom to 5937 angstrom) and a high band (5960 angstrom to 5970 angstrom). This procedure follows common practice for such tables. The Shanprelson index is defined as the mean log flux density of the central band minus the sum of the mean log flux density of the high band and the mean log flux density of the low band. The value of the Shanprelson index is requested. -1.782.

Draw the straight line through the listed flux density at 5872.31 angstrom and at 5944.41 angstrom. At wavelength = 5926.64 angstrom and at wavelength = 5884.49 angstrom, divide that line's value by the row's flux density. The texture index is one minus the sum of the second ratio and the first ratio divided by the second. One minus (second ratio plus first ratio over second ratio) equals -1.01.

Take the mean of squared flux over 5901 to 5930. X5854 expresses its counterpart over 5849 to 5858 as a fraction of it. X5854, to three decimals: 0.965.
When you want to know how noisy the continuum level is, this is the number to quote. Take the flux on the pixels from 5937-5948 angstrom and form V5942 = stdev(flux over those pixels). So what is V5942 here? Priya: 0.1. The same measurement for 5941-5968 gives 0.4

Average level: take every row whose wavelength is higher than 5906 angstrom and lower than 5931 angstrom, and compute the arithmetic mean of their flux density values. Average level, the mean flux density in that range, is 61.1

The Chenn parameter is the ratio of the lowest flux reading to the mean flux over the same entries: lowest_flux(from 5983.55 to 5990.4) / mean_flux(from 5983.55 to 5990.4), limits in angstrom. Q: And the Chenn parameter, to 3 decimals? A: 0.997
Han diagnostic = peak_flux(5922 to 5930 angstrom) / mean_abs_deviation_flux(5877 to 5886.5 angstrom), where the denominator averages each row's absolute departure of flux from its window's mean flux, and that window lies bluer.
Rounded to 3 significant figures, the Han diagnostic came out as 115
